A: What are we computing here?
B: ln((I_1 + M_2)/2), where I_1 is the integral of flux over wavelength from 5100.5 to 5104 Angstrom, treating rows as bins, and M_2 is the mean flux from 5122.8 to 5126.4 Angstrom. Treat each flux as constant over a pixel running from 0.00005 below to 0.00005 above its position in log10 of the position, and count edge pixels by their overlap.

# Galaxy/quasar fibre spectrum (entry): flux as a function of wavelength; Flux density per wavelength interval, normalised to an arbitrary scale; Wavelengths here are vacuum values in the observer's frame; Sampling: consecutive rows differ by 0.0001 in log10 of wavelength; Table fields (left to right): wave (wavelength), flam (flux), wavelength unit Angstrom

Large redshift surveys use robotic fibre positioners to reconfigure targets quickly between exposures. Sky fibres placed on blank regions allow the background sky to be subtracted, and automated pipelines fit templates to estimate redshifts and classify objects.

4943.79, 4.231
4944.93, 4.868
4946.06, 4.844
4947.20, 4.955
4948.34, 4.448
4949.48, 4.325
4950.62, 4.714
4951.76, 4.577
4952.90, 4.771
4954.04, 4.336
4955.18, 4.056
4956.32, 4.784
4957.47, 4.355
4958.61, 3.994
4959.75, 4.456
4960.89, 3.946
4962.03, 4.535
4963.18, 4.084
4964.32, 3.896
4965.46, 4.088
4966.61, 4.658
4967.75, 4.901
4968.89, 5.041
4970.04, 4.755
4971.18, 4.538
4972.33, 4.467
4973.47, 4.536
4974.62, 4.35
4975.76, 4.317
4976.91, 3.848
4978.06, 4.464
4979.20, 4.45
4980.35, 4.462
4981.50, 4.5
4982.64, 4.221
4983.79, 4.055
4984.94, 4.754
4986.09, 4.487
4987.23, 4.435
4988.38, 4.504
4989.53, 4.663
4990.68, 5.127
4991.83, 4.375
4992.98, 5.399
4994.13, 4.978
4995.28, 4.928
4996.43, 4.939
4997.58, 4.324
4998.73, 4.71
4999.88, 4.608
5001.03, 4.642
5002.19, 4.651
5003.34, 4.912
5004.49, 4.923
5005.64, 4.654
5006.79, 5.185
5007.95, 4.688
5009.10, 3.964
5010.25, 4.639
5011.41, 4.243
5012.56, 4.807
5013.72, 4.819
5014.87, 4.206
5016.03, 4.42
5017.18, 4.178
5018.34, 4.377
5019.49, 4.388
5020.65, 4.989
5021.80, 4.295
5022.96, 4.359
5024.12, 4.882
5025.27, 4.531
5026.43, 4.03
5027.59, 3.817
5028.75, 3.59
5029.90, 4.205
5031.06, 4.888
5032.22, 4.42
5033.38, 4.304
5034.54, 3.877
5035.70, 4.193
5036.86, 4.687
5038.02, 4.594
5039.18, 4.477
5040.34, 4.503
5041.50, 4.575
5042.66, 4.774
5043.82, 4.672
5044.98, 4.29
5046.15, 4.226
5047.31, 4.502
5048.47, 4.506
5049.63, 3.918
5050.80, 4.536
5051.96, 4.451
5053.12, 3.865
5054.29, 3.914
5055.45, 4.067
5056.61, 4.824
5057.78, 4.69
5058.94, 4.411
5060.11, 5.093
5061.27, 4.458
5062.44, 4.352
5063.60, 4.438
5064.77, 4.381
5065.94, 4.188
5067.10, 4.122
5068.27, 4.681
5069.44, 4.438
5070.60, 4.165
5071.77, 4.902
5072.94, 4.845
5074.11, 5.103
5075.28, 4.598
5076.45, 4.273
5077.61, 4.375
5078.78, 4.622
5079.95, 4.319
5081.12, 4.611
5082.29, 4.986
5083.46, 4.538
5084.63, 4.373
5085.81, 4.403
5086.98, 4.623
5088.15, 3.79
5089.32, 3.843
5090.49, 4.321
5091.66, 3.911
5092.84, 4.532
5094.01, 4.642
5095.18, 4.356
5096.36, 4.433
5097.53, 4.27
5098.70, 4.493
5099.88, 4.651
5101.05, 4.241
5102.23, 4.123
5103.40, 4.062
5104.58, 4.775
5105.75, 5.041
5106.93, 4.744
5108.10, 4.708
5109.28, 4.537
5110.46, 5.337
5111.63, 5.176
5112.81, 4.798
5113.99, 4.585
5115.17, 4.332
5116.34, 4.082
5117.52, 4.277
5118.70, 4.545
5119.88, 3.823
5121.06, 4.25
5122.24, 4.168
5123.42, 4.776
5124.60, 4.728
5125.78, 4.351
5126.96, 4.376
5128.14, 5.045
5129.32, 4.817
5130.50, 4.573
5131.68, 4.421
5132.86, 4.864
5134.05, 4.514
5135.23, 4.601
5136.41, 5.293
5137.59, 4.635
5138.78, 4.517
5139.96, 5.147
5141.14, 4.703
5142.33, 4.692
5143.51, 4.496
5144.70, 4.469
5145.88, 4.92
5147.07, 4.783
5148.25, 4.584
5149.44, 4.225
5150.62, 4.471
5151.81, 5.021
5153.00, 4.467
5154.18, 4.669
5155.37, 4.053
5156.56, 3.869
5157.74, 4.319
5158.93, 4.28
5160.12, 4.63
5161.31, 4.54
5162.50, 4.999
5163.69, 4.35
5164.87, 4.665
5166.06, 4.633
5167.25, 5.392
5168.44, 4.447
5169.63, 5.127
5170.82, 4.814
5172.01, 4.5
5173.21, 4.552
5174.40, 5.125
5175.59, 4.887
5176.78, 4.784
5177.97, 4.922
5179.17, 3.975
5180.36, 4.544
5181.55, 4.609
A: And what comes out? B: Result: 2.26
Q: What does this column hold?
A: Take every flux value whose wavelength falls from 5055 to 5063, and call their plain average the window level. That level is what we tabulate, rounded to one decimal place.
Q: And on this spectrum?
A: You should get 4.6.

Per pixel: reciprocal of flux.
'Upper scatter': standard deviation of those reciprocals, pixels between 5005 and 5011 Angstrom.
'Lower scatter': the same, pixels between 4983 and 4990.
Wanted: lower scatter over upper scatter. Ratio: 0.6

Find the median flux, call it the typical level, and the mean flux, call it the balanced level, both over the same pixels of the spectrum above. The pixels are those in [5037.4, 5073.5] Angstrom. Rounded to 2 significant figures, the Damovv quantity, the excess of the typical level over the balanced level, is 0.011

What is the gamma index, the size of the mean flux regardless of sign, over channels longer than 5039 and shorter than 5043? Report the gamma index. 4.58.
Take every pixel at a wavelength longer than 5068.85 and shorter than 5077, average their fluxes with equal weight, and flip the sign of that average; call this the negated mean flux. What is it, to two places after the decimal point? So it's -4.62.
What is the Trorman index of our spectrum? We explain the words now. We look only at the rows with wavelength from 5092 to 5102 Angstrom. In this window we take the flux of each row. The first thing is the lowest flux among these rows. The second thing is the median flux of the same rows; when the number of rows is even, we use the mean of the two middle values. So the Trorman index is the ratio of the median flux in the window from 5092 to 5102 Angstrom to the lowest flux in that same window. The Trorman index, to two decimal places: 1.05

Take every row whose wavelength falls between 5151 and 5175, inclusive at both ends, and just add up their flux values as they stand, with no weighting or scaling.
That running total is 92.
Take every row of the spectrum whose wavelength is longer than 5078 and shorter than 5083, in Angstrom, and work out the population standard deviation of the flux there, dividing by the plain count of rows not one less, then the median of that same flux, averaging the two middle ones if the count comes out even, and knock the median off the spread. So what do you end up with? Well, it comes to -4.38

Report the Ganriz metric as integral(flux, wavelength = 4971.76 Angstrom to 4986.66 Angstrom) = 65.2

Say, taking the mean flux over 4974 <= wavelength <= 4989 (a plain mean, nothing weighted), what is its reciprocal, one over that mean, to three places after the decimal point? 0.229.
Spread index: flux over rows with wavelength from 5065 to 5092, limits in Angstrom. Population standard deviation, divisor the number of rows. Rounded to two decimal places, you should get 0.34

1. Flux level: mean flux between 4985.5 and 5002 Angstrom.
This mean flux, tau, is 4.72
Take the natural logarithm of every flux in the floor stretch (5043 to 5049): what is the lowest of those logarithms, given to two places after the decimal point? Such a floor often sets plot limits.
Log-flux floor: 1.44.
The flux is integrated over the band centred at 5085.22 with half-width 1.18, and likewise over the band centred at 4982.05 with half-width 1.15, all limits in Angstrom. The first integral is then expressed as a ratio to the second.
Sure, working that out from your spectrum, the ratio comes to 1.03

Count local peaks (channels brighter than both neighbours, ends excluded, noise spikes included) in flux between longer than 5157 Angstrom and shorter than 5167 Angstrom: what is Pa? 3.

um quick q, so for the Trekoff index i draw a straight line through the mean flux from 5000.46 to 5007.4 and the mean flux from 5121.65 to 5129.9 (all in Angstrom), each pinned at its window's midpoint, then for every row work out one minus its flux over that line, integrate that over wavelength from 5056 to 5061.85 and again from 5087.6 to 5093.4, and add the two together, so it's 0.78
